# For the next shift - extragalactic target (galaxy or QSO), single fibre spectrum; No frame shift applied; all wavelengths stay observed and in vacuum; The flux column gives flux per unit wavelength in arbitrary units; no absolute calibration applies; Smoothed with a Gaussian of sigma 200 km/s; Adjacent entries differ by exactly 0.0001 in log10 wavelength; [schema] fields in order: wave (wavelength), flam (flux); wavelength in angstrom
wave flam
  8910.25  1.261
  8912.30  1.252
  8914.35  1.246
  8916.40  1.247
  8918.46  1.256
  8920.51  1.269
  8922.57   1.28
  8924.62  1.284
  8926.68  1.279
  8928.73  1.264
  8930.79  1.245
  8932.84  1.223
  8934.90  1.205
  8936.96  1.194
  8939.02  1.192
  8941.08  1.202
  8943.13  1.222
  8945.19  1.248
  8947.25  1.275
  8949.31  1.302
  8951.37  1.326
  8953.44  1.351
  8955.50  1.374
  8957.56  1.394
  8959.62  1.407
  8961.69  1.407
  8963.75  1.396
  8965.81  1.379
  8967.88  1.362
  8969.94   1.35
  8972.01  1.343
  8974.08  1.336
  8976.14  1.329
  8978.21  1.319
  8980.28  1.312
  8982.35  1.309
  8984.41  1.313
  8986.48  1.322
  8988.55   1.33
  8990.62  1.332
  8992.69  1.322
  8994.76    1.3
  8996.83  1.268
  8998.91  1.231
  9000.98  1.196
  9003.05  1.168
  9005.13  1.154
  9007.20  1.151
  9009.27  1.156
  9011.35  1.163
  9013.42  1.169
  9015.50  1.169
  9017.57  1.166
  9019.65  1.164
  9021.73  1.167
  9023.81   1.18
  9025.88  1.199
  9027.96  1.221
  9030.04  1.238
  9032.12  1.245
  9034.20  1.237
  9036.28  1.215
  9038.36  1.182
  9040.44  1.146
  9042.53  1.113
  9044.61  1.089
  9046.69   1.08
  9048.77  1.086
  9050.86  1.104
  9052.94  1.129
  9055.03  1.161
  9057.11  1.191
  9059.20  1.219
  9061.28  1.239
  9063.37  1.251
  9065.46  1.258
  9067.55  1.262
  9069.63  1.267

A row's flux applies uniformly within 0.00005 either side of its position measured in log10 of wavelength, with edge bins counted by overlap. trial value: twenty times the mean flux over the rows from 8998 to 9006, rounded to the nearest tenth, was 23.7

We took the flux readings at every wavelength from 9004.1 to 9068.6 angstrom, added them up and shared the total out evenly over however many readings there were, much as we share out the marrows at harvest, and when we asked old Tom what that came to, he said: 1.18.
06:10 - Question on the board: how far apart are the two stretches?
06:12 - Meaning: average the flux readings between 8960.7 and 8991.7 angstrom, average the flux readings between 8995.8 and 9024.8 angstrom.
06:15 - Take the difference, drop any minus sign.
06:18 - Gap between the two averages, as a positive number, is 0.164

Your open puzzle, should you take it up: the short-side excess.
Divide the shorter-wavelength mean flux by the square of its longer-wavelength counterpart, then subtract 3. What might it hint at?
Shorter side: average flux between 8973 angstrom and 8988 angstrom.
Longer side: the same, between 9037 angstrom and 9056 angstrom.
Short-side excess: -1.95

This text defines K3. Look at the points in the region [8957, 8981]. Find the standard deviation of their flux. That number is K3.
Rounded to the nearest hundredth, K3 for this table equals 0.03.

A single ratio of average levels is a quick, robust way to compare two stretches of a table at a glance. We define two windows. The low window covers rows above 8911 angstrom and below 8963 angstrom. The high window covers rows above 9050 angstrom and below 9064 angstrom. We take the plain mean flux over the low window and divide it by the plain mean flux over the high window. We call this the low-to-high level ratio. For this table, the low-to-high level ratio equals 1.08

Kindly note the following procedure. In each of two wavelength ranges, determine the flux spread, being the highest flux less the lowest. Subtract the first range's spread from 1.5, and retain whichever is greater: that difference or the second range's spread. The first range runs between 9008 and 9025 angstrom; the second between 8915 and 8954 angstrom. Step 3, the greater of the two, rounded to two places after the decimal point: 1.48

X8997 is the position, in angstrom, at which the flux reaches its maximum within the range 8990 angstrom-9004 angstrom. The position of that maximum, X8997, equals 8990.62 angstrom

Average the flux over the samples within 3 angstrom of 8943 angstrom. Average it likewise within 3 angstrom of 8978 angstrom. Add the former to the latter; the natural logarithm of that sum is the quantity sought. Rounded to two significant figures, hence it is 0.93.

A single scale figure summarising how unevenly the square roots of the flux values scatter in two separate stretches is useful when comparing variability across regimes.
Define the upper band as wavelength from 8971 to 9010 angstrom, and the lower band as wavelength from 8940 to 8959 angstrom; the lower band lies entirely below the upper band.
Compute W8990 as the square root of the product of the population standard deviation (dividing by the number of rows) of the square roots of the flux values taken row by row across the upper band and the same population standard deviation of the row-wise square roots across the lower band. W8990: 0.030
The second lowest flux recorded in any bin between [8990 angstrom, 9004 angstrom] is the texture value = 1.196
